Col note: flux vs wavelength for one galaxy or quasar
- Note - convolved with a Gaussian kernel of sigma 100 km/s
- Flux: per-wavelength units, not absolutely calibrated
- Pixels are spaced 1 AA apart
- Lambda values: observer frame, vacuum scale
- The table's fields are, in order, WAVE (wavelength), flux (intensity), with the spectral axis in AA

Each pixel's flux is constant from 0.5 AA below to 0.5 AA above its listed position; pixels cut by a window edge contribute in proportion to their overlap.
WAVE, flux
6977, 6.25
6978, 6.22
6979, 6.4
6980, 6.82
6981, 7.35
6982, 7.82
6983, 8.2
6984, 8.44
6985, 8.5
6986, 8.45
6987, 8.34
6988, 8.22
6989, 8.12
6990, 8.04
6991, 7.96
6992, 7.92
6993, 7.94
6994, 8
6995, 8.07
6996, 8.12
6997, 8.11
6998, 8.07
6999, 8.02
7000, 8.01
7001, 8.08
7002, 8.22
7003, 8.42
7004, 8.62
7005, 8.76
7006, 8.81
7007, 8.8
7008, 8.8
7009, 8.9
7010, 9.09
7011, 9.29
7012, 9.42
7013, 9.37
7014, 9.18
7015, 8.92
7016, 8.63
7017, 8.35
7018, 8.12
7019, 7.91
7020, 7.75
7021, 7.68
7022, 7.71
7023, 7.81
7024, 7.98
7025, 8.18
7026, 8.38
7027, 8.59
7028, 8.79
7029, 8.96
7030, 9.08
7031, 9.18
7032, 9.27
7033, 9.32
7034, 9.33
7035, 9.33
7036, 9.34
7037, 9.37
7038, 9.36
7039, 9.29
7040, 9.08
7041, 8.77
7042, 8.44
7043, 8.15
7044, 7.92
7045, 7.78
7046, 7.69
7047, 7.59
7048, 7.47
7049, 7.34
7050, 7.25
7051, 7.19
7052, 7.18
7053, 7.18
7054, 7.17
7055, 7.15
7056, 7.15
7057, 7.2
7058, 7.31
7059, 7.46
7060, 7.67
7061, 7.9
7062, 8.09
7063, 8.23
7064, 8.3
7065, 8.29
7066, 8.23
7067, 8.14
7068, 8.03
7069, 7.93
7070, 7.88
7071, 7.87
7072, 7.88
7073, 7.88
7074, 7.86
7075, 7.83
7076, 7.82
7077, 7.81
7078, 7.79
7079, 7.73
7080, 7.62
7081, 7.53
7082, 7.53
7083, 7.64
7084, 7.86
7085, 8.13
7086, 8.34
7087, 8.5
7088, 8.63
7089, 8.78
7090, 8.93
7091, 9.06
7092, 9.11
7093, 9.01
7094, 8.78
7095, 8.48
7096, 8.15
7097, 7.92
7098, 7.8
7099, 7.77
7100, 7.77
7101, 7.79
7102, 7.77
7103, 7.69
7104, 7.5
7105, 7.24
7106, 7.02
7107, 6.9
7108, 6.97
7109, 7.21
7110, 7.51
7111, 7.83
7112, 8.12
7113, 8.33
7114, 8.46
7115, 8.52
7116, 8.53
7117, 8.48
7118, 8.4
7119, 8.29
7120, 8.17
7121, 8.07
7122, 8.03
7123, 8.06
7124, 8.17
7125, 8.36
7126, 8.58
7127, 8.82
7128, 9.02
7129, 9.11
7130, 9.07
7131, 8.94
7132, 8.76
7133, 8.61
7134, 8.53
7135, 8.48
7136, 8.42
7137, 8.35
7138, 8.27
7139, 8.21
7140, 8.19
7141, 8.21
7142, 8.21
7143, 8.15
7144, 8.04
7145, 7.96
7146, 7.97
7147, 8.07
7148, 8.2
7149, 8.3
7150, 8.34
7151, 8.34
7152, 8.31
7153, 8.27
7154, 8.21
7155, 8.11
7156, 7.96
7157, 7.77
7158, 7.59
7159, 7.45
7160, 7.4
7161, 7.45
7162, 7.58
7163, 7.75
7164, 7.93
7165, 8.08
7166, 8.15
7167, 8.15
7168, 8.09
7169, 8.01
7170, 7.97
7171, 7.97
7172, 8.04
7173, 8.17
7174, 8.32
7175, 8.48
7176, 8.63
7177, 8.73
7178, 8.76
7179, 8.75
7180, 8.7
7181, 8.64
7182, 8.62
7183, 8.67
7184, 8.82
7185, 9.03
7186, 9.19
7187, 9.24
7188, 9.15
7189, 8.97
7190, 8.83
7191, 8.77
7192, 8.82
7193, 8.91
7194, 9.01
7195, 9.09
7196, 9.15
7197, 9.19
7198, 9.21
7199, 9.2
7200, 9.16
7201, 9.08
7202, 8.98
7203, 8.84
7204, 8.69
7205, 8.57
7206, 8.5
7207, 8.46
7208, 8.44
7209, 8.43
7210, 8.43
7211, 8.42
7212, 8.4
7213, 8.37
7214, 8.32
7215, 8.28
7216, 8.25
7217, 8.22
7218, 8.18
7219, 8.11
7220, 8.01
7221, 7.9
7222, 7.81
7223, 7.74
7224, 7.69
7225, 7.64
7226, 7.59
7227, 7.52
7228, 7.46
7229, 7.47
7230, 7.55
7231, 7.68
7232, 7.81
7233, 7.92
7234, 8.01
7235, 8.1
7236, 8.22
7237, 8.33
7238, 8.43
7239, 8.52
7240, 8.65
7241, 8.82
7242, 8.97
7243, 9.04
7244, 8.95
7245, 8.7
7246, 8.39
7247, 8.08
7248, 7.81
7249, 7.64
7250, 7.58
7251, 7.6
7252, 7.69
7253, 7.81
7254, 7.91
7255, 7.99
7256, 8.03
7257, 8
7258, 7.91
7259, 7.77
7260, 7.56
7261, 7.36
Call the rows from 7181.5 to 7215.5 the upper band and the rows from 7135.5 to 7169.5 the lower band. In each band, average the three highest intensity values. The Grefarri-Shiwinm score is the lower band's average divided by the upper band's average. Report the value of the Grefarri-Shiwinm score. 0.91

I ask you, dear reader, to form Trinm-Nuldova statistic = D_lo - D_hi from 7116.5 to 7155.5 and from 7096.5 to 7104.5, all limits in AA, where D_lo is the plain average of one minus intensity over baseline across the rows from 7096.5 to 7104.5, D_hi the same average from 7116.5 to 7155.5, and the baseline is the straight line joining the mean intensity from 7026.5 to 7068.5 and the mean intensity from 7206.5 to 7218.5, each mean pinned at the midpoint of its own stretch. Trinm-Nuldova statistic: 0.07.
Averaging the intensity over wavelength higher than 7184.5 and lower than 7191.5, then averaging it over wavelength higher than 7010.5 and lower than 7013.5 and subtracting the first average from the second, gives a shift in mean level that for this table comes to 0.33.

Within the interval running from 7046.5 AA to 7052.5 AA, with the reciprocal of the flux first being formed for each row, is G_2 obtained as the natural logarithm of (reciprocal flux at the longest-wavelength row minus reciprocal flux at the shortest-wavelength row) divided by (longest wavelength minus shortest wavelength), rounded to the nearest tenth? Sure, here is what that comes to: -6.5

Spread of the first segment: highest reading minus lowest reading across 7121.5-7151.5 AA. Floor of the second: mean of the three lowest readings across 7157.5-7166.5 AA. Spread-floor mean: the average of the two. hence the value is 4.3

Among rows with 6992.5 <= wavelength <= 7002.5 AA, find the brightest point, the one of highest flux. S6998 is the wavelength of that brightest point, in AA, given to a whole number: 7002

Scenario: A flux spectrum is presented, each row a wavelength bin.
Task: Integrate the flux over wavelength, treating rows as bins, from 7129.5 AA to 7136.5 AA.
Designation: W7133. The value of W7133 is 61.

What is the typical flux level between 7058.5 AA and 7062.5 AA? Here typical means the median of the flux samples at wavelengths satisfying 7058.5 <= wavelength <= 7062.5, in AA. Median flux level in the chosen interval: 7.8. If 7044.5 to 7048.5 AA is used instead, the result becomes 7.6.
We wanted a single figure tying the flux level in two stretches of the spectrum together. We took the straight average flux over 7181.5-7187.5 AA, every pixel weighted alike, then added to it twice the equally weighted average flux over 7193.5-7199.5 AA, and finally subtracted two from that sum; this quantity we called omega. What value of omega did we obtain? 25.2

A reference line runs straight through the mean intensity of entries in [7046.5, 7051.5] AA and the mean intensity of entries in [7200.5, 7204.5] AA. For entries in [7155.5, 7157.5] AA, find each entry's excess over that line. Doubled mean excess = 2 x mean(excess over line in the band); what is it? -1.1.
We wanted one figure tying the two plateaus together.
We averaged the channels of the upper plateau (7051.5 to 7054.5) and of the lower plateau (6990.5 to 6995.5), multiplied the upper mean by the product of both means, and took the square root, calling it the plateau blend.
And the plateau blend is 20.3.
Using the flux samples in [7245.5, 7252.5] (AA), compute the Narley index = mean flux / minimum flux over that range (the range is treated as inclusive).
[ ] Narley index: 1.03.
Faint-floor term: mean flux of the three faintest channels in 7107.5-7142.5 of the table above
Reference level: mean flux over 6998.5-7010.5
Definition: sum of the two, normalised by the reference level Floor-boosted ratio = 1.85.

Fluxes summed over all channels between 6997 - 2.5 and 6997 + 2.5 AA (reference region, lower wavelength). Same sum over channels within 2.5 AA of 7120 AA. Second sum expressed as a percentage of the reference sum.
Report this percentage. 101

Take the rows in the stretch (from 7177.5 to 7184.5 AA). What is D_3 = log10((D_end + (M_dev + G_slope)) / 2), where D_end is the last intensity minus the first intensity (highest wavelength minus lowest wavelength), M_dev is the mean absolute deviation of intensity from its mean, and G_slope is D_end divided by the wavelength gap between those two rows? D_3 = -1.19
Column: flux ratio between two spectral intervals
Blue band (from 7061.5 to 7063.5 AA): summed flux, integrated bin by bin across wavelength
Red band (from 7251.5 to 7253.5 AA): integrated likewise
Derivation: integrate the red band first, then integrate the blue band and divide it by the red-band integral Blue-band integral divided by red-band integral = 1.05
